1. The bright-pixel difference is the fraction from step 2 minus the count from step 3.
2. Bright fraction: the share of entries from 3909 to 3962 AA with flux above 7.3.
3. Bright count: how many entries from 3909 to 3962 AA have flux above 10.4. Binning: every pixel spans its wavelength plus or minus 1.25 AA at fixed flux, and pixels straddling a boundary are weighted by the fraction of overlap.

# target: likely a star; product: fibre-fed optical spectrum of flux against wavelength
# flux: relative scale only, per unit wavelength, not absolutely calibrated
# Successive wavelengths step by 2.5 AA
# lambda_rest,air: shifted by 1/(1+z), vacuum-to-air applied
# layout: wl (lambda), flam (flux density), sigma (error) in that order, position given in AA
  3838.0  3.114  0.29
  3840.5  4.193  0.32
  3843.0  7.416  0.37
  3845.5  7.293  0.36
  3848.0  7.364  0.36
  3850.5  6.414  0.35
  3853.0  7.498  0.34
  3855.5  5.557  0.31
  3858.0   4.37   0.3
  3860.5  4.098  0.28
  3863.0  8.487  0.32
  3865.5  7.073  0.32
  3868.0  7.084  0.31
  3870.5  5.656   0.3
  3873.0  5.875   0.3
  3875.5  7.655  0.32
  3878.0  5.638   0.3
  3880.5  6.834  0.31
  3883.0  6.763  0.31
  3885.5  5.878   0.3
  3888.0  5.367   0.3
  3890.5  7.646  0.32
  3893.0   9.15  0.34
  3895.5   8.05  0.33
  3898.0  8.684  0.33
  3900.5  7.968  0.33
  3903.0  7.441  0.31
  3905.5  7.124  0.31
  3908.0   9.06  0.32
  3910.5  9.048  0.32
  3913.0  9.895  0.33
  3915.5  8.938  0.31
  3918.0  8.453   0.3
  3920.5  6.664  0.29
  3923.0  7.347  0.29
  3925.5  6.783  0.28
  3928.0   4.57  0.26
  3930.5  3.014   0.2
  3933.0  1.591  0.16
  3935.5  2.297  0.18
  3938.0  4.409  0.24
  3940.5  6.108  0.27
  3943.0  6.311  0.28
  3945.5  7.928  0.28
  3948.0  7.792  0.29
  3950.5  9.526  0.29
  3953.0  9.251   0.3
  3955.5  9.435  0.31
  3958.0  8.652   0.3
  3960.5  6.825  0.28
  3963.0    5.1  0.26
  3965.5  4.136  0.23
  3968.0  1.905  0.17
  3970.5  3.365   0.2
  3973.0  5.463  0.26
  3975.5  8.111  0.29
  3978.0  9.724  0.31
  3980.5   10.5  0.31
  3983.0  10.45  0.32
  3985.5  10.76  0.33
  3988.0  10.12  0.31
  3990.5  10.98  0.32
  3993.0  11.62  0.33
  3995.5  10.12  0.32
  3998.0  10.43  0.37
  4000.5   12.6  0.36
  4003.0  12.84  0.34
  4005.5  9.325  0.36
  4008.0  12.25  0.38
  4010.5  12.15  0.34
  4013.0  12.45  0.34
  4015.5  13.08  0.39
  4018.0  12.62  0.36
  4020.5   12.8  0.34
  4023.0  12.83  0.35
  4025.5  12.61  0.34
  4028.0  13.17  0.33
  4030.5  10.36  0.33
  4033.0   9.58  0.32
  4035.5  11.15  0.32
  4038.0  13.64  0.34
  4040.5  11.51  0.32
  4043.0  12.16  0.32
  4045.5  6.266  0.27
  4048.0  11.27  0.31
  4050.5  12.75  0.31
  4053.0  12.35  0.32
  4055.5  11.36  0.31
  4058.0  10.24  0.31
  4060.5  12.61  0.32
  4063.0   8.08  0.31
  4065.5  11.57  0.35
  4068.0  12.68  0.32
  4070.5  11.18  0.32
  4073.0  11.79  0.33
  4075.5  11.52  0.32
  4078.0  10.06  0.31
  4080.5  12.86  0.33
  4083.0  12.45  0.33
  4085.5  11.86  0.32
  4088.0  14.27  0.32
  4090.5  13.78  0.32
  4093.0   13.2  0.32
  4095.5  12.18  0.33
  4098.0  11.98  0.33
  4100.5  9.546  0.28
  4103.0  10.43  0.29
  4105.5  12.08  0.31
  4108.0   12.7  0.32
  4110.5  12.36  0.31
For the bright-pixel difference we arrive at 1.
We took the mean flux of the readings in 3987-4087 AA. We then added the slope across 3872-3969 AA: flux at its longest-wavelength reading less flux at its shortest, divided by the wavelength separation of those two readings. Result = 11.5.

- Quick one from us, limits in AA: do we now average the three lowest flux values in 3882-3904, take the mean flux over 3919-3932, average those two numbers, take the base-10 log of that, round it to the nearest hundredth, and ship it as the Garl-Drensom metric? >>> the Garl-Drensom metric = 0.77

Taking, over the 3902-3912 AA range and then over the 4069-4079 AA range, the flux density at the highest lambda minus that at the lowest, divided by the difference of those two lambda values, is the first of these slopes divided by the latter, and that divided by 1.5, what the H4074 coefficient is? -1.0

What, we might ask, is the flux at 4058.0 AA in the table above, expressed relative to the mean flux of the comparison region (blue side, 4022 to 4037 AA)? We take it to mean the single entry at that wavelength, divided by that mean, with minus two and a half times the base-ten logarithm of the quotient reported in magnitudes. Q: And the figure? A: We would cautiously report 0.14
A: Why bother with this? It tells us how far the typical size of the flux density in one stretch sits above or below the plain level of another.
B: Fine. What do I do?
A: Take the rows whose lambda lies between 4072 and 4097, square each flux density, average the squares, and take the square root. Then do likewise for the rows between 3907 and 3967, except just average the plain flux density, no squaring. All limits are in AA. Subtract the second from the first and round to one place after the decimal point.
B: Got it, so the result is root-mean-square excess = 5.7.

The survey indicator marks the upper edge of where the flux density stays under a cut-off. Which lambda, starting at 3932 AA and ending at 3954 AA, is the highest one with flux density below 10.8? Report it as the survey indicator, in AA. 3953.0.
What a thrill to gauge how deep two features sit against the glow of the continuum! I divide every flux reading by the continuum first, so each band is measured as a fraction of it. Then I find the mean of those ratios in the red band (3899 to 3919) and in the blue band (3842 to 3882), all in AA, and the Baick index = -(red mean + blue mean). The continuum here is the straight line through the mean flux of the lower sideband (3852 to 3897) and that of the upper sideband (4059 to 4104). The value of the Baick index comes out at -2.18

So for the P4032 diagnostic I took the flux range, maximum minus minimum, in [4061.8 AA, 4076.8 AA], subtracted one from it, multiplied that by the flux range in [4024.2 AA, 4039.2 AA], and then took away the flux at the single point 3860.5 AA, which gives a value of 10.5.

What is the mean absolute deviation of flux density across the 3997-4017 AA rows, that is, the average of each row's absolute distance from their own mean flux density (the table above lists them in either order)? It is 1.0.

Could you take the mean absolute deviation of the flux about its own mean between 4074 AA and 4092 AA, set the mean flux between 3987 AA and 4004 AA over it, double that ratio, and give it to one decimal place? 20.9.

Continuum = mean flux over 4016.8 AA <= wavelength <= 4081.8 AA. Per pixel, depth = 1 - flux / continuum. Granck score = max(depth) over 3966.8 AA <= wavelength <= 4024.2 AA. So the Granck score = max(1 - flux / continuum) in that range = 0.83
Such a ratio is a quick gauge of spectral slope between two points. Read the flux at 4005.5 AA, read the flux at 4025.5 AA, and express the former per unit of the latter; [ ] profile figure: 0.74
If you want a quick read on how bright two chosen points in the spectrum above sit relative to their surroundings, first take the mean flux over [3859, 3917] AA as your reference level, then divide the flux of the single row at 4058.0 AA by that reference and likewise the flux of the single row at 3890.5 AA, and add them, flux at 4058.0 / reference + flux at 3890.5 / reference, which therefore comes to 2.43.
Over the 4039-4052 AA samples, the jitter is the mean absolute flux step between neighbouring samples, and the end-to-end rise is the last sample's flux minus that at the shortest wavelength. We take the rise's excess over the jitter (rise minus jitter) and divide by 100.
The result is -0.02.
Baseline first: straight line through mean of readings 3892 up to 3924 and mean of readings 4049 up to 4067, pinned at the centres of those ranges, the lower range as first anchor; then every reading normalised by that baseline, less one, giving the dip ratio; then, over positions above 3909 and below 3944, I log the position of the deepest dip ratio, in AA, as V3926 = 3933.0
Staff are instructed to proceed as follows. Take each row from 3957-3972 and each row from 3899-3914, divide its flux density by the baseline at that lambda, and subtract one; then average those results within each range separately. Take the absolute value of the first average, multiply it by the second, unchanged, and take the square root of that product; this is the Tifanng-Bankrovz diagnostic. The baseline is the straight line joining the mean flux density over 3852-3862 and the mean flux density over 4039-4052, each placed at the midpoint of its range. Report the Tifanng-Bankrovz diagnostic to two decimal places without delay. 0.31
